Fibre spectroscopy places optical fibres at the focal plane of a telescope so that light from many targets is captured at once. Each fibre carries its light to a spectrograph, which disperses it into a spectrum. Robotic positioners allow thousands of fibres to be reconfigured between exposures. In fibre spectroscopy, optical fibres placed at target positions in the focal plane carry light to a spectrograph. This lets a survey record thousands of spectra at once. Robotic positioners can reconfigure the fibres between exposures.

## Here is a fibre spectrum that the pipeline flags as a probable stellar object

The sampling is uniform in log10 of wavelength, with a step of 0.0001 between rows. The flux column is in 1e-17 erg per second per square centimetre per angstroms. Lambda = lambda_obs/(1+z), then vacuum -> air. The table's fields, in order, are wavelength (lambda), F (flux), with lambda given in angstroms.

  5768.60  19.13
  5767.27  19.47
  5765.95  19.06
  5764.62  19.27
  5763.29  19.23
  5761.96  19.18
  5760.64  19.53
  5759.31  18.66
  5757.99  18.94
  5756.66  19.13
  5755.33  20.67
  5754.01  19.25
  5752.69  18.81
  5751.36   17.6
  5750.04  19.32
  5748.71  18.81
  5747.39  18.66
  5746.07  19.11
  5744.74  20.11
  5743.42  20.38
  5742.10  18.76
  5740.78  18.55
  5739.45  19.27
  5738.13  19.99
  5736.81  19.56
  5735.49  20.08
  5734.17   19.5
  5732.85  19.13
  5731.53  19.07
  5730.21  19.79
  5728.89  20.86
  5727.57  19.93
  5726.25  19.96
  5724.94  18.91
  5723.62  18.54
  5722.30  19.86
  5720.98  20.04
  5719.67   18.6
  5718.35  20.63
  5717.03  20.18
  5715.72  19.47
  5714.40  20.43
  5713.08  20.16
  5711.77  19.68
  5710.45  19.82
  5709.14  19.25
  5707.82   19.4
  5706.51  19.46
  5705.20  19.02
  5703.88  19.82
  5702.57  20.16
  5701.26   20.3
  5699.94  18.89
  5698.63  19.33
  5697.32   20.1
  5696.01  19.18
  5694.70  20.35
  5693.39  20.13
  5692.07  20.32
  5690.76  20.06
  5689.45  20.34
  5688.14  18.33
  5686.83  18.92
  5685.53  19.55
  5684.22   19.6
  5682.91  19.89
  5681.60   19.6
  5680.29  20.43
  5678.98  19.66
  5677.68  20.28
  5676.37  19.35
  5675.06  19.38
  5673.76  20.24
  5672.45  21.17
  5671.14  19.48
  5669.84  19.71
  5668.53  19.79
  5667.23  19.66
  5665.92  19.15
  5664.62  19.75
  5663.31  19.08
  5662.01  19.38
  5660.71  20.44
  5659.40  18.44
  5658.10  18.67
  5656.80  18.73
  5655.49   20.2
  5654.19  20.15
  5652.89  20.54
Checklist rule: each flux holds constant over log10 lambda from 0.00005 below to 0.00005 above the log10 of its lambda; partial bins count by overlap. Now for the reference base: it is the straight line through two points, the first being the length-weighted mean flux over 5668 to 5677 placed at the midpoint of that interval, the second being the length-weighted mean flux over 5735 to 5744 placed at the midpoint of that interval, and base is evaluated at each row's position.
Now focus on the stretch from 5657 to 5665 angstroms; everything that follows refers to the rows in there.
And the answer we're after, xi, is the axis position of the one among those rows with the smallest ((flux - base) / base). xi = 5659.40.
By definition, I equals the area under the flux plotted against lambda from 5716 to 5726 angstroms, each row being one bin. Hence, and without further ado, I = 195.7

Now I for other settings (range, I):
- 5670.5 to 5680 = 189.6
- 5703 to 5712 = 175.5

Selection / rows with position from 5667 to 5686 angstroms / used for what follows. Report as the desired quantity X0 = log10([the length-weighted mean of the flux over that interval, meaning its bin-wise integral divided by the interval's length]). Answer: 1.30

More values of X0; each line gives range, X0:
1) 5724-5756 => 1.29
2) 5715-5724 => 1.29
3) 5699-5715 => 1.29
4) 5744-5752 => 1.28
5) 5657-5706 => 1.29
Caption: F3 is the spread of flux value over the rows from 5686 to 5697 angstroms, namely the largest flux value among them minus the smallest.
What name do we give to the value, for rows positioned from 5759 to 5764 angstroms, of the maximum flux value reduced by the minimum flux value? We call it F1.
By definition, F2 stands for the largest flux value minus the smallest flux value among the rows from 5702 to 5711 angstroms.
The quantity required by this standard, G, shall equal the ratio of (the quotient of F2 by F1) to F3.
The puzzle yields 0.65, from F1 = 0.87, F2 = 1.1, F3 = 2.0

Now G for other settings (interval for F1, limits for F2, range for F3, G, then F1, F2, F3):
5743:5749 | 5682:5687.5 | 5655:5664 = 0.28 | 1.72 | 1.0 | 2.0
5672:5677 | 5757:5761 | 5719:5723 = 0.33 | 1.82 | 0.9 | 1.4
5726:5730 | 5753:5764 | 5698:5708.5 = 1.53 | 0.93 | 2.0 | 1.4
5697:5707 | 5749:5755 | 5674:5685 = 1.13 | 1.41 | 1.7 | 1.1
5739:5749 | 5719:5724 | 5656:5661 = 0.41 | 1.83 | 1.5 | 2.0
